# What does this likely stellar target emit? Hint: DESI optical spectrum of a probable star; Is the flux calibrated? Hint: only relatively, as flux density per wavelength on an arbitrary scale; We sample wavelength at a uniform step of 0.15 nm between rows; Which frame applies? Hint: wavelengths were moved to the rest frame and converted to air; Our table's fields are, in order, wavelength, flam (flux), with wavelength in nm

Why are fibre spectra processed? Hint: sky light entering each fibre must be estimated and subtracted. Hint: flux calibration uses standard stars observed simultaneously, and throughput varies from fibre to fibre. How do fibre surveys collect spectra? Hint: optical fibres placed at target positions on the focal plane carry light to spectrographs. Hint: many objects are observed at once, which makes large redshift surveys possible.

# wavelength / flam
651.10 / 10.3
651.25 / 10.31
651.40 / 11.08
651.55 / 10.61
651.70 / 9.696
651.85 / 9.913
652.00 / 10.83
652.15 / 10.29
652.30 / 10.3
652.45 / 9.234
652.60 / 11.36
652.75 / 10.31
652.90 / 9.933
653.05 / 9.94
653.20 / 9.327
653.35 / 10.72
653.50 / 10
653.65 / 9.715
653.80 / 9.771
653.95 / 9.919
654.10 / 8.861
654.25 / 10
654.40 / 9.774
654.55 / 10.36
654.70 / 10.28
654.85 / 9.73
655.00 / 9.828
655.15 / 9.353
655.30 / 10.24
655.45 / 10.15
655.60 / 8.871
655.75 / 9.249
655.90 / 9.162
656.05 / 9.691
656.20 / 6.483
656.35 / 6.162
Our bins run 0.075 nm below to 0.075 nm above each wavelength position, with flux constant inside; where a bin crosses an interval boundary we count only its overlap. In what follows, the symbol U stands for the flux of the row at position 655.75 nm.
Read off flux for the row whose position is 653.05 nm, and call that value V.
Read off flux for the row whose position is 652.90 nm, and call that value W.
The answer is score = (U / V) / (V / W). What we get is 0.9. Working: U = 9.249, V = 9.94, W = 9.933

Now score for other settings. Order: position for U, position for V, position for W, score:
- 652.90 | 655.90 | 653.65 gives 1.1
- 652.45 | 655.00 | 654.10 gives 0.8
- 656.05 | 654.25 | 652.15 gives 1.0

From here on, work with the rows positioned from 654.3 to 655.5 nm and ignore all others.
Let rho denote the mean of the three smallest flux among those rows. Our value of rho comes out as 9.62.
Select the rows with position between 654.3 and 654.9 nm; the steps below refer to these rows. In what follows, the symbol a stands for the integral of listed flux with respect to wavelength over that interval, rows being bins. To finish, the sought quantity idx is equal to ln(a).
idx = 1.80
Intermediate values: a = 6.03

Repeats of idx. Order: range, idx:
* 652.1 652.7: 1.82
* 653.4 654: 1.78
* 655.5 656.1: 1.72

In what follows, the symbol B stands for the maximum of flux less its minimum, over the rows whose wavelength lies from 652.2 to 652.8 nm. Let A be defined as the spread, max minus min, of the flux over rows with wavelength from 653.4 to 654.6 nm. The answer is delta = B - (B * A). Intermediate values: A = 1.5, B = 2.1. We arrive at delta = -1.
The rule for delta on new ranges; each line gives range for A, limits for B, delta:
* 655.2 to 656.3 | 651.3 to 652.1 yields -4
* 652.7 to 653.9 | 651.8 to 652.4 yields 0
